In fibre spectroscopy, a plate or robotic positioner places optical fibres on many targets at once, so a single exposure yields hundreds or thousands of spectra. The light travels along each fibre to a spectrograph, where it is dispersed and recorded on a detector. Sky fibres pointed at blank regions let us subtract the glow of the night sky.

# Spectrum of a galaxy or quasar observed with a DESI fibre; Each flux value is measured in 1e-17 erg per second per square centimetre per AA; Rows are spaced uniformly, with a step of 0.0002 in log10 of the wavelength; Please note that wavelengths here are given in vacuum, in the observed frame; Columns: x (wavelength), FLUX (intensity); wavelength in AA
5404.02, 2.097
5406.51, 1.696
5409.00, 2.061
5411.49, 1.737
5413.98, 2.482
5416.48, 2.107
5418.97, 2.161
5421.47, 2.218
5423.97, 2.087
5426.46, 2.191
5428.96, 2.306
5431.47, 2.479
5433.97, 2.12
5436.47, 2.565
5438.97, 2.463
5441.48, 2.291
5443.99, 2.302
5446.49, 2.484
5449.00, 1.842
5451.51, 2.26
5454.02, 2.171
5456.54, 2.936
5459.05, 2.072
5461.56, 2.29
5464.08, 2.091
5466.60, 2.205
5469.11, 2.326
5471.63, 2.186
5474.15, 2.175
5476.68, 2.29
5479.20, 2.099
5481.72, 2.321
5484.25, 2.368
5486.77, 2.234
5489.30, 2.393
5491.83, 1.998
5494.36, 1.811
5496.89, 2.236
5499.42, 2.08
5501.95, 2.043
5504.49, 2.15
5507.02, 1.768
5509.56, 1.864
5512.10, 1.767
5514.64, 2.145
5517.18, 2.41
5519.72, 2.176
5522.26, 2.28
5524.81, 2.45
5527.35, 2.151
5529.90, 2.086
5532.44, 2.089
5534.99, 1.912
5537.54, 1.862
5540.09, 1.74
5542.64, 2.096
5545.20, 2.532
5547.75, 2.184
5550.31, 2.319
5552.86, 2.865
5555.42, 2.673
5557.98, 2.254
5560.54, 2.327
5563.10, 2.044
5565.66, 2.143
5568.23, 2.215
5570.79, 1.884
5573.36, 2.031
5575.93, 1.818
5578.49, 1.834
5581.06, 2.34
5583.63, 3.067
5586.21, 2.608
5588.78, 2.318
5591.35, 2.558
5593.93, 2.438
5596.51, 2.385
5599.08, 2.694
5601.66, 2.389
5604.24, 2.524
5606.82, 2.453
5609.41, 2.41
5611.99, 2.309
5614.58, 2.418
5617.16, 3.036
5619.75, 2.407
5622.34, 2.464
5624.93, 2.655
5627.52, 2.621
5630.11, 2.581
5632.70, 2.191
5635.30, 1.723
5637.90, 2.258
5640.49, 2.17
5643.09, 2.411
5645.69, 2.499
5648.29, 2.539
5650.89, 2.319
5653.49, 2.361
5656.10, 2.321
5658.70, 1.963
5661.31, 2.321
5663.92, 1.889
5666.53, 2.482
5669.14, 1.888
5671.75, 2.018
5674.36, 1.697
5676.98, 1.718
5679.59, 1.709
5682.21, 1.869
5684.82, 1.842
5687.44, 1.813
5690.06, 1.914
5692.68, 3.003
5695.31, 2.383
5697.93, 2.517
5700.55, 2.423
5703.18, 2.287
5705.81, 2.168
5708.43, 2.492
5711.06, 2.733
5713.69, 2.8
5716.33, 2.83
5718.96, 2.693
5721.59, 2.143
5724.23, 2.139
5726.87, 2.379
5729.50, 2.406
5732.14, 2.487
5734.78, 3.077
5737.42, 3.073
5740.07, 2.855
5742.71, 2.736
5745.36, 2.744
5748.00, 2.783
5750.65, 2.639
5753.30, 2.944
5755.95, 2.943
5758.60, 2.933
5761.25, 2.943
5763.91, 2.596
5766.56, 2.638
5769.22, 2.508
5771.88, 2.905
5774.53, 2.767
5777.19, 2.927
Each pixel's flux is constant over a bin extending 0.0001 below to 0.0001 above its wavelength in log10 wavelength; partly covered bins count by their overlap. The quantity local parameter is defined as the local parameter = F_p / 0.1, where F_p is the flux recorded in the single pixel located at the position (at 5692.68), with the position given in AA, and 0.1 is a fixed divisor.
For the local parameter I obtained 30.0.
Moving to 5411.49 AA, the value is 17.4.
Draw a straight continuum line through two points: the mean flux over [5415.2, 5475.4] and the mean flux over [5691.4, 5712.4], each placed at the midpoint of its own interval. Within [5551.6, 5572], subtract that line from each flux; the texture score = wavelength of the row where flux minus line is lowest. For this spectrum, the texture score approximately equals 5570.79 AA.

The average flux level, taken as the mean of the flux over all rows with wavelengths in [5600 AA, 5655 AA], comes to 2.42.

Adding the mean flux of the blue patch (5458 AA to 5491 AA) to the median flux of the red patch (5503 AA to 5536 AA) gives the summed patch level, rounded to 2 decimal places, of 4.38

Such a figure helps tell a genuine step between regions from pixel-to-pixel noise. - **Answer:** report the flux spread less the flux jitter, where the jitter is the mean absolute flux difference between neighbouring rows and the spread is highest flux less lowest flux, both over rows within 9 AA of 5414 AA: 0.47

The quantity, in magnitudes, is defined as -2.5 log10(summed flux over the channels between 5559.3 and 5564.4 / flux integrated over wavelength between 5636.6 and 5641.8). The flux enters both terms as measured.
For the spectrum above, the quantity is 1.1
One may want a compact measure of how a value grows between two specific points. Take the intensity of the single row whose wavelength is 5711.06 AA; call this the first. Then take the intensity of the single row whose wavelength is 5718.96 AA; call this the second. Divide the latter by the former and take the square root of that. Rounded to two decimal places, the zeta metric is 0.99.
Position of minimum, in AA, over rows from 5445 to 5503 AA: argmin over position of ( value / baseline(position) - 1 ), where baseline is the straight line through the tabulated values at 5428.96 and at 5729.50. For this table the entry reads 5494.36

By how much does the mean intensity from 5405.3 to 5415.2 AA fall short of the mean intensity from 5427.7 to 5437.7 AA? 0.37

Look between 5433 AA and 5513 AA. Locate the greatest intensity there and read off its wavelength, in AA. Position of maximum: 5456.54 AA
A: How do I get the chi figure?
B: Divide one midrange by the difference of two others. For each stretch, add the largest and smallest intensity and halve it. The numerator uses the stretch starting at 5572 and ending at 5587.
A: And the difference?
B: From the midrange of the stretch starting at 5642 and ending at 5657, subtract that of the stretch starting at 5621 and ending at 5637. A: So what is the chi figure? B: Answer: 10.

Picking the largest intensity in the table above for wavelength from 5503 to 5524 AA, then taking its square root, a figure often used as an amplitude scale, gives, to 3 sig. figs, 1.55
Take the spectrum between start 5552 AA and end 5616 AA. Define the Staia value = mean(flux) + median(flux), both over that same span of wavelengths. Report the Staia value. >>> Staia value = 4.7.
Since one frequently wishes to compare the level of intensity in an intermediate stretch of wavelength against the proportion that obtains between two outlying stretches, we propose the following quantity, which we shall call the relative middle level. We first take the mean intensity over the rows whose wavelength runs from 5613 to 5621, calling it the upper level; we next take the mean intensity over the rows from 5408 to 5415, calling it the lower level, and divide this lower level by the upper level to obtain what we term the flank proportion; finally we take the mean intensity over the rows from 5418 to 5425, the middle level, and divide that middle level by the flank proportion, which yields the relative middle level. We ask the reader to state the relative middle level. 2.70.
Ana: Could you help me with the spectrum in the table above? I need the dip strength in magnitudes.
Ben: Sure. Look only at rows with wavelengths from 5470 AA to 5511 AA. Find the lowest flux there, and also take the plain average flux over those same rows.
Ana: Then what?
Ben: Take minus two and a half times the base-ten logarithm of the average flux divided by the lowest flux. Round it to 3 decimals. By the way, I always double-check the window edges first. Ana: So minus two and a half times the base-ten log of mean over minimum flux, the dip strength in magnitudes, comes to -0.200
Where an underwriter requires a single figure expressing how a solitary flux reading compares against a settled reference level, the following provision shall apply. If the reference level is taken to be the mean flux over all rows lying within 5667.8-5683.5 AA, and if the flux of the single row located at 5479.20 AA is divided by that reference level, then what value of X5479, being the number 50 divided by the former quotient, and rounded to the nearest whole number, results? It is 43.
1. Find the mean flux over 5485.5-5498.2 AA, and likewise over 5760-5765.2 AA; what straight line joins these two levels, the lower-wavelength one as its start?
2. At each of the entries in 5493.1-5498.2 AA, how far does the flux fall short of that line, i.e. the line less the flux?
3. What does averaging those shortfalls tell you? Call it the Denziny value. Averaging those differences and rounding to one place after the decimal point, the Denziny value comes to 0.1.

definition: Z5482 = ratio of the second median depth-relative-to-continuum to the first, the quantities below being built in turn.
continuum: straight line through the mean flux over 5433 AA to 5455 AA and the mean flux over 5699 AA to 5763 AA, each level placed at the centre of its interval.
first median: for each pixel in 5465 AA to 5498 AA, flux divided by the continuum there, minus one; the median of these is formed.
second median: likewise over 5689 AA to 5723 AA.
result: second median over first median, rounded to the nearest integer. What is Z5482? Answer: 1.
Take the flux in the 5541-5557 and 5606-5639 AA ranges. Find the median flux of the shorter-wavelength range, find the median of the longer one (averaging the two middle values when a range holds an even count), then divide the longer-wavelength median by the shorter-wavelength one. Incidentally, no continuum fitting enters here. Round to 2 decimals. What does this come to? 1.00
